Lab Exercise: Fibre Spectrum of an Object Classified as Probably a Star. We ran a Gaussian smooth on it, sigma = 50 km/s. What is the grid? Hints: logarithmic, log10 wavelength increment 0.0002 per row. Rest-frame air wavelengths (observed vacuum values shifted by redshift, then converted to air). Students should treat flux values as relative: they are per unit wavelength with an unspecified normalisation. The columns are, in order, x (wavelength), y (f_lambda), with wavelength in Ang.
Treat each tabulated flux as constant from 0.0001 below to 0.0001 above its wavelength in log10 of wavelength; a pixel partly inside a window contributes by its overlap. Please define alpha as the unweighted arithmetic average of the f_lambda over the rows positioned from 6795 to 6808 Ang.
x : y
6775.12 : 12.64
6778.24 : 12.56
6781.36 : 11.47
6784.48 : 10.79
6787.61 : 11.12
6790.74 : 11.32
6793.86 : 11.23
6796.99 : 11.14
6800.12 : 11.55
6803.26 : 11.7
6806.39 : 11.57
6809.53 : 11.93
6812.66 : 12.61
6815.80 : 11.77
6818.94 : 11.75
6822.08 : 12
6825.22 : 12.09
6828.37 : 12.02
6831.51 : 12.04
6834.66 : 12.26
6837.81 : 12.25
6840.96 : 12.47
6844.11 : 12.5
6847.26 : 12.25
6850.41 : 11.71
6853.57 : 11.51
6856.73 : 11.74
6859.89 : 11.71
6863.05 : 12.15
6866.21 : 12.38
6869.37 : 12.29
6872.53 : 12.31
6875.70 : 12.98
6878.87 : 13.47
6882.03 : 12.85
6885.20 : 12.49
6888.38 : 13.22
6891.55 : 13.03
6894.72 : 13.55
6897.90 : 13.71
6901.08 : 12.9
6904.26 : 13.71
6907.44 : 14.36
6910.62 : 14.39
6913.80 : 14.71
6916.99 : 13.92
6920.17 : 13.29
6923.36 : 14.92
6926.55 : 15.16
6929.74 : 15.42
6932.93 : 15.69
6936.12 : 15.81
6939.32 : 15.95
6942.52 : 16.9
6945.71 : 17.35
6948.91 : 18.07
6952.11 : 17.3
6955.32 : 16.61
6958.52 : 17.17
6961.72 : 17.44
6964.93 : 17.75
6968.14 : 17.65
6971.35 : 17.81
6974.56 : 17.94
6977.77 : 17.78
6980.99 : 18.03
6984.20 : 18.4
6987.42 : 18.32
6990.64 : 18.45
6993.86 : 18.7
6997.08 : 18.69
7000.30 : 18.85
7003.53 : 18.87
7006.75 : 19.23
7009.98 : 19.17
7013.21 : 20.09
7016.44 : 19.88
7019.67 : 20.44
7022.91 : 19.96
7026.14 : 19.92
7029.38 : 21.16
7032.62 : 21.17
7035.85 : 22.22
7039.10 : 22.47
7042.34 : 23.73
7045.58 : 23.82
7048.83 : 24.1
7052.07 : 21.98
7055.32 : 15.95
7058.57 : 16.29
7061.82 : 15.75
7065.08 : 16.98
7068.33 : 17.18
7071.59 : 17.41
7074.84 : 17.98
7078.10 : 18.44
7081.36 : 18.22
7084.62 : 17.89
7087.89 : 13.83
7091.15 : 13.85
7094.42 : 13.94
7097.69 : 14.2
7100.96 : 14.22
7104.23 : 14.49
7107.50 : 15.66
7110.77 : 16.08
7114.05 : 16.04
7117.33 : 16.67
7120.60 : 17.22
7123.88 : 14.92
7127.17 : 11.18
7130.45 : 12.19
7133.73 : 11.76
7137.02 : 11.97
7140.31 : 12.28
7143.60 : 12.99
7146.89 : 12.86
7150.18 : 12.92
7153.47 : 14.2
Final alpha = 11.5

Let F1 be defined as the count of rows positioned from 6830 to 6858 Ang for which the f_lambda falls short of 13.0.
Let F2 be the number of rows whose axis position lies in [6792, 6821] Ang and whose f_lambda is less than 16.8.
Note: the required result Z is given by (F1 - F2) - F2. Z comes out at -9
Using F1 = 9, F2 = 9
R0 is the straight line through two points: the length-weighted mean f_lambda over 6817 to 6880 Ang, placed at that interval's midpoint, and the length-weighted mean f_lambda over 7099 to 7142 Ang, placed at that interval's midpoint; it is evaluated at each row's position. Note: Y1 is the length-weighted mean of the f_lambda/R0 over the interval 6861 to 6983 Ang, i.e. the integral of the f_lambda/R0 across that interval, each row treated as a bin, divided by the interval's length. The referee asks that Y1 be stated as 1.18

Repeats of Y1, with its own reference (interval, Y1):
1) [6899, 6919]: 1.11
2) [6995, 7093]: 1.41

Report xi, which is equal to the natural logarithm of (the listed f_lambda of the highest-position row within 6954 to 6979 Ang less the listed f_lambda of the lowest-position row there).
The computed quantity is 0.2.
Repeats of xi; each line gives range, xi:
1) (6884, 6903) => -0.9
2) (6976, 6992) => -0.4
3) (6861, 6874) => -1.8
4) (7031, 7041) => 0.3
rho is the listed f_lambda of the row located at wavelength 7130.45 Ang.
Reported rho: 12.19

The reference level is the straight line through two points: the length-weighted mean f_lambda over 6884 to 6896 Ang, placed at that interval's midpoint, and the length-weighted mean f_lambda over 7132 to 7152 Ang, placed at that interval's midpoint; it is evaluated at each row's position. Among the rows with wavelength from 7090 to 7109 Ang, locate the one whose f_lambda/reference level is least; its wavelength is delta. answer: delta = 7091.15 Ang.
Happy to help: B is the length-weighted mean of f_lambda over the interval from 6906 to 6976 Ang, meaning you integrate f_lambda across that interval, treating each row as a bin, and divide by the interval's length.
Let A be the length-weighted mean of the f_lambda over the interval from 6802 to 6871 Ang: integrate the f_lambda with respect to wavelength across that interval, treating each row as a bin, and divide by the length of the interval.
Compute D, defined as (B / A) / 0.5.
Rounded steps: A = 12.0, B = 16.2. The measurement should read 2.7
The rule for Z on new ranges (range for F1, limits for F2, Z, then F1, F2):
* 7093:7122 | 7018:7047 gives 0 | 0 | 0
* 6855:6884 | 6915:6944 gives -8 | 8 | 8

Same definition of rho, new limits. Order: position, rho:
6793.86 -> 11.23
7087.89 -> 13.83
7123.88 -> 14.92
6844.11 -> 12.5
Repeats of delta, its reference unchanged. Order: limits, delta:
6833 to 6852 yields 6850.41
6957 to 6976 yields 6958.52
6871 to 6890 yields 6872.53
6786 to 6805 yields 6787.61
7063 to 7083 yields 7065.08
